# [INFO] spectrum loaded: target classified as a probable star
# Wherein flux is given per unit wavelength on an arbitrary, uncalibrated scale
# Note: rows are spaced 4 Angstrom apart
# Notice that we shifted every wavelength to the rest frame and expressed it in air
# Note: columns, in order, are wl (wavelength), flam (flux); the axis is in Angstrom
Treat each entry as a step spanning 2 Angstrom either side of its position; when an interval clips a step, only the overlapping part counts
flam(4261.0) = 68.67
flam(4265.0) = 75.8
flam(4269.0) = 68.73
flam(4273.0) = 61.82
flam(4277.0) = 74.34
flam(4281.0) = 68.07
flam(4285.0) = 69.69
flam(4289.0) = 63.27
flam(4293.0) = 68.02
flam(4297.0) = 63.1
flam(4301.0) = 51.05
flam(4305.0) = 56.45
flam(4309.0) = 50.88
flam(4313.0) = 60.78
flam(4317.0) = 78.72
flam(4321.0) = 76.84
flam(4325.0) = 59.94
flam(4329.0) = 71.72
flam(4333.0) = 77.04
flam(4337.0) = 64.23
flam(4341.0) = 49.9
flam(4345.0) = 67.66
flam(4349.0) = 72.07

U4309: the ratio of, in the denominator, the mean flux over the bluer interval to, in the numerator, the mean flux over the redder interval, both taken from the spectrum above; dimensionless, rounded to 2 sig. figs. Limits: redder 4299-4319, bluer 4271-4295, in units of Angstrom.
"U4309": 0.88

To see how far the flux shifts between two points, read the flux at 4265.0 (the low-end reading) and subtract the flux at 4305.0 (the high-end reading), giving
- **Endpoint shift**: 19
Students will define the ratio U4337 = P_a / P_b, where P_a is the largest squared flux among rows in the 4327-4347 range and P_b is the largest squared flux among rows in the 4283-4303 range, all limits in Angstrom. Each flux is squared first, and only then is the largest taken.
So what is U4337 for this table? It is 1.22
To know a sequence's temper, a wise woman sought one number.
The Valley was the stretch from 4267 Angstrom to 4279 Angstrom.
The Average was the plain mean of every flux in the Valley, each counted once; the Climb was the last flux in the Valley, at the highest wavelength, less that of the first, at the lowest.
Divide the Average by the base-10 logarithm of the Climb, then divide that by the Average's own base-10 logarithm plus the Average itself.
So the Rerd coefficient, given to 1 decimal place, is 1.3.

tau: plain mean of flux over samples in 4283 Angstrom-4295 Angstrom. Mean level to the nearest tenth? 67.0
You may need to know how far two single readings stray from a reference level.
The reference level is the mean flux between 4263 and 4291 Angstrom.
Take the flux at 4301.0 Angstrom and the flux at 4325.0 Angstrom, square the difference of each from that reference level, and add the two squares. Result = 394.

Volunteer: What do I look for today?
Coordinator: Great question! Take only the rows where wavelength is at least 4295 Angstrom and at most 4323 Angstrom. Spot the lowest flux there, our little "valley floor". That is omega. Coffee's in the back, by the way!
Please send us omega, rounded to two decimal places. 50.88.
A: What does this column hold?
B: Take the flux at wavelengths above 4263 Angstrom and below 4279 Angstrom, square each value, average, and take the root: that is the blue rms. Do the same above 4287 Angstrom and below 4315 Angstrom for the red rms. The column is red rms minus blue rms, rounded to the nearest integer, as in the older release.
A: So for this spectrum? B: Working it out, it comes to -11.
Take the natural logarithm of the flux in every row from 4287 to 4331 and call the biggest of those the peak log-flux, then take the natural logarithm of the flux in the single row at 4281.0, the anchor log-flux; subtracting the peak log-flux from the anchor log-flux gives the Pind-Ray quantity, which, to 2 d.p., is -0.15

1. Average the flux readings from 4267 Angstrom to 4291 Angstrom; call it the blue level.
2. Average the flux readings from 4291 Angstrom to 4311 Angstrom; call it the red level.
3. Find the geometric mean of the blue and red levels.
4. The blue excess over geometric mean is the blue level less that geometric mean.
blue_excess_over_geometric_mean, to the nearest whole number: 5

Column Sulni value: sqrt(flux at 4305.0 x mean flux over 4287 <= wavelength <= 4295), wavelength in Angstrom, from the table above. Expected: 60.9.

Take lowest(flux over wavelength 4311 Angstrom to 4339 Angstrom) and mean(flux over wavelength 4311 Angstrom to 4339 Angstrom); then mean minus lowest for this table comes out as 10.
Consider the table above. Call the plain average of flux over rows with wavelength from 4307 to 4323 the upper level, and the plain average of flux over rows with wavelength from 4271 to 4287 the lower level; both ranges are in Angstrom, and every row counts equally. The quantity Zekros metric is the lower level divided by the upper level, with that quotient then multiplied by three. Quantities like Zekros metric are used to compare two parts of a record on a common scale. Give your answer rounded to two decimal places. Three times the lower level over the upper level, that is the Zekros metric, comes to 3.08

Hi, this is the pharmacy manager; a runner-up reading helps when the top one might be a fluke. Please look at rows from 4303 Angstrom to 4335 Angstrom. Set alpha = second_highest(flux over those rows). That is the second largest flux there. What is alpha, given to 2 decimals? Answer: 77.04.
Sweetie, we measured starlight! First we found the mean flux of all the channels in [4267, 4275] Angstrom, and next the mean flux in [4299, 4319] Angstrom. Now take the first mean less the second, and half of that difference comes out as 3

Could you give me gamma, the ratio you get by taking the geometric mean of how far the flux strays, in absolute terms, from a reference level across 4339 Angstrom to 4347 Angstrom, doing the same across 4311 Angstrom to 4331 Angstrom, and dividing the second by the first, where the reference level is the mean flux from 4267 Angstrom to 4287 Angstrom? 1.8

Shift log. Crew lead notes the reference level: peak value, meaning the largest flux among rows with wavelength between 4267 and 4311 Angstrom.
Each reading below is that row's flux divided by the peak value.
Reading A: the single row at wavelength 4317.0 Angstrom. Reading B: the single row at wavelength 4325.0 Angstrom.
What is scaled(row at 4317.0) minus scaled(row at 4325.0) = 0.25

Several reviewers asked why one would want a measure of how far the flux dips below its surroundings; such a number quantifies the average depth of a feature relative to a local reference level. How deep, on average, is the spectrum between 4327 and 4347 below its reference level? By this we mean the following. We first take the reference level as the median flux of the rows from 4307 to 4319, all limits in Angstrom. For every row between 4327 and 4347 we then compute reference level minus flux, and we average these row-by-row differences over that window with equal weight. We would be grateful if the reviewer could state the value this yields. -5.3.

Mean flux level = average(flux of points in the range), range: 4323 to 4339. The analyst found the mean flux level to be 68.2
